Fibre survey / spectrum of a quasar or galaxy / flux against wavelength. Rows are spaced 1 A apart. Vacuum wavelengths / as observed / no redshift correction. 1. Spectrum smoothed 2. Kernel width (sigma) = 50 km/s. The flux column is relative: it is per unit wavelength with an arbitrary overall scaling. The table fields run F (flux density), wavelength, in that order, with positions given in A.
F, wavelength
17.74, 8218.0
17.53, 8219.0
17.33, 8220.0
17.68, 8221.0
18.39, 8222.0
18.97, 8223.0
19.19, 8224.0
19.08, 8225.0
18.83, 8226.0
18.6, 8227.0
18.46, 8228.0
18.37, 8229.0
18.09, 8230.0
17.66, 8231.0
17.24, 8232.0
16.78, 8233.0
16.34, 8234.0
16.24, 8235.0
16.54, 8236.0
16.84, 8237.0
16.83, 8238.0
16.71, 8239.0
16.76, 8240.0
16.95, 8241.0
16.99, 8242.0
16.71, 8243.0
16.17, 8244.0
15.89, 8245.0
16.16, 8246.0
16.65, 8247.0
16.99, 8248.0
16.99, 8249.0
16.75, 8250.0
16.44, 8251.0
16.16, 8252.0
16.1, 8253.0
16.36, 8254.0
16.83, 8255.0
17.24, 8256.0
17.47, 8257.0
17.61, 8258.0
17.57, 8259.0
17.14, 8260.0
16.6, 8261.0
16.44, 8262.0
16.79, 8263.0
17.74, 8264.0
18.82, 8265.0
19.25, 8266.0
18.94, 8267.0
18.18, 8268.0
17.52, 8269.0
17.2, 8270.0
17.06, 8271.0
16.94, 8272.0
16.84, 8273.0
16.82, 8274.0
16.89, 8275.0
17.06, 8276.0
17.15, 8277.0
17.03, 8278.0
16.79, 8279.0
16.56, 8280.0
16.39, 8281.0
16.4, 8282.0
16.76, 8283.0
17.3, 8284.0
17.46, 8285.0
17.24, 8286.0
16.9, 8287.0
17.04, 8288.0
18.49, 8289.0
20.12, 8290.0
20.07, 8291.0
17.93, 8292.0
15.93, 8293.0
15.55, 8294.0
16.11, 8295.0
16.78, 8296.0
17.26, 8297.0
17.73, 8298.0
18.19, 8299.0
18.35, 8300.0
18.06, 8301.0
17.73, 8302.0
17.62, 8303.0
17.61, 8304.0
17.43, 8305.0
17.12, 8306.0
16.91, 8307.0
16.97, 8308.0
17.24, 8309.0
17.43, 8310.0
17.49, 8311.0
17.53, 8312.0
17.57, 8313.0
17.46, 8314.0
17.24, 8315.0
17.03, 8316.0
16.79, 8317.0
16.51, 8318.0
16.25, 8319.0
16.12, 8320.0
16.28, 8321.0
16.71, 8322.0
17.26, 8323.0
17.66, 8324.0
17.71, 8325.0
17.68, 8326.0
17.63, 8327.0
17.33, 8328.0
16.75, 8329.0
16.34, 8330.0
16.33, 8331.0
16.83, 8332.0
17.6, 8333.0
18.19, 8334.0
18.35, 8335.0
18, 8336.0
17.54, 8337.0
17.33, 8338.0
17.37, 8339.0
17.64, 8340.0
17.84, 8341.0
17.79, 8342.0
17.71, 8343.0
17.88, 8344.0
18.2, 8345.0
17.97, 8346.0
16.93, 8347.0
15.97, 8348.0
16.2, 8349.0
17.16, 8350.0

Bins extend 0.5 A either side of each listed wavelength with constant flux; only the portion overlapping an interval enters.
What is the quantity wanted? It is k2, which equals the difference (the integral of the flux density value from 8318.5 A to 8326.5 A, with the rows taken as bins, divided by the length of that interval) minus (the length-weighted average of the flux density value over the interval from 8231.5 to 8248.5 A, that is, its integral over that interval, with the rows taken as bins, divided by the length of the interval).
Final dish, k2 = 0.32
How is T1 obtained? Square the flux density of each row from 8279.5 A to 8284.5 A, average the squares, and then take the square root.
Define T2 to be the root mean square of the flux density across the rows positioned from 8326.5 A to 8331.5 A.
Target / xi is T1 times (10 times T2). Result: 2817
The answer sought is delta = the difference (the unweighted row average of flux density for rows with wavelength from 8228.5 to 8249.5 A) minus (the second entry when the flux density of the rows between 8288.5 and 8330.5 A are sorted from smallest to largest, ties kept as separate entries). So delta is 0.9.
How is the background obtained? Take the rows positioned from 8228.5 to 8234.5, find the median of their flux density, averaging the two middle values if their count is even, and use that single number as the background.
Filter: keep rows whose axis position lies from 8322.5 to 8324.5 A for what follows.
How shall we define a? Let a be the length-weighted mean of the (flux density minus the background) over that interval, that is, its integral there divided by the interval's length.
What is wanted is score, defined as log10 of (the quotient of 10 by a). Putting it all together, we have 3.00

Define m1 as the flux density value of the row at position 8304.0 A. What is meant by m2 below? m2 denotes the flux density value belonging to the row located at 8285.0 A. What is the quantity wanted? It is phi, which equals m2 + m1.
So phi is 35.1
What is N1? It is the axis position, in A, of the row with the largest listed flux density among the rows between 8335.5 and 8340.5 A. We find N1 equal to 8336.0 A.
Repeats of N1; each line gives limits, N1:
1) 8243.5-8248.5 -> 8248.0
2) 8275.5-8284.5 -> 8284.0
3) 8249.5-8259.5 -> 8258.0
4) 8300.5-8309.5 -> 8301.0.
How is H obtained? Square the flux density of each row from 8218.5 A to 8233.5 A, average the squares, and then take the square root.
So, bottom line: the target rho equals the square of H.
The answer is 330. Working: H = 18.2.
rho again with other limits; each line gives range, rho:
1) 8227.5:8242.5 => 294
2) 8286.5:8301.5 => 313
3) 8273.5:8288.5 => 286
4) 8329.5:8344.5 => 307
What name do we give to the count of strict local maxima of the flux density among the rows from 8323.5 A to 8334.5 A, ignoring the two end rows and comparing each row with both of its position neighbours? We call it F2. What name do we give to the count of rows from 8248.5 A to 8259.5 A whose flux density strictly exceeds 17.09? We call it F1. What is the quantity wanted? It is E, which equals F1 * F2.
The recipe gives 4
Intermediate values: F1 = 4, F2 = 1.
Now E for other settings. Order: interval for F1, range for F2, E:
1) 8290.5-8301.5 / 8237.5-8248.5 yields 7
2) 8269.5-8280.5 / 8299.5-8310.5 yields 0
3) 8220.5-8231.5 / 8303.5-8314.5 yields 11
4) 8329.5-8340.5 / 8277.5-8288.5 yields 8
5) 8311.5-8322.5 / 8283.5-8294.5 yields 8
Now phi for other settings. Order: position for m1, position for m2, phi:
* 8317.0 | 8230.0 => 34.9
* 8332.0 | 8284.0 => 34.1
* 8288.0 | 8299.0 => 35.2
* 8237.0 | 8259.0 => 34.4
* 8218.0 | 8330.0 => 34.1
